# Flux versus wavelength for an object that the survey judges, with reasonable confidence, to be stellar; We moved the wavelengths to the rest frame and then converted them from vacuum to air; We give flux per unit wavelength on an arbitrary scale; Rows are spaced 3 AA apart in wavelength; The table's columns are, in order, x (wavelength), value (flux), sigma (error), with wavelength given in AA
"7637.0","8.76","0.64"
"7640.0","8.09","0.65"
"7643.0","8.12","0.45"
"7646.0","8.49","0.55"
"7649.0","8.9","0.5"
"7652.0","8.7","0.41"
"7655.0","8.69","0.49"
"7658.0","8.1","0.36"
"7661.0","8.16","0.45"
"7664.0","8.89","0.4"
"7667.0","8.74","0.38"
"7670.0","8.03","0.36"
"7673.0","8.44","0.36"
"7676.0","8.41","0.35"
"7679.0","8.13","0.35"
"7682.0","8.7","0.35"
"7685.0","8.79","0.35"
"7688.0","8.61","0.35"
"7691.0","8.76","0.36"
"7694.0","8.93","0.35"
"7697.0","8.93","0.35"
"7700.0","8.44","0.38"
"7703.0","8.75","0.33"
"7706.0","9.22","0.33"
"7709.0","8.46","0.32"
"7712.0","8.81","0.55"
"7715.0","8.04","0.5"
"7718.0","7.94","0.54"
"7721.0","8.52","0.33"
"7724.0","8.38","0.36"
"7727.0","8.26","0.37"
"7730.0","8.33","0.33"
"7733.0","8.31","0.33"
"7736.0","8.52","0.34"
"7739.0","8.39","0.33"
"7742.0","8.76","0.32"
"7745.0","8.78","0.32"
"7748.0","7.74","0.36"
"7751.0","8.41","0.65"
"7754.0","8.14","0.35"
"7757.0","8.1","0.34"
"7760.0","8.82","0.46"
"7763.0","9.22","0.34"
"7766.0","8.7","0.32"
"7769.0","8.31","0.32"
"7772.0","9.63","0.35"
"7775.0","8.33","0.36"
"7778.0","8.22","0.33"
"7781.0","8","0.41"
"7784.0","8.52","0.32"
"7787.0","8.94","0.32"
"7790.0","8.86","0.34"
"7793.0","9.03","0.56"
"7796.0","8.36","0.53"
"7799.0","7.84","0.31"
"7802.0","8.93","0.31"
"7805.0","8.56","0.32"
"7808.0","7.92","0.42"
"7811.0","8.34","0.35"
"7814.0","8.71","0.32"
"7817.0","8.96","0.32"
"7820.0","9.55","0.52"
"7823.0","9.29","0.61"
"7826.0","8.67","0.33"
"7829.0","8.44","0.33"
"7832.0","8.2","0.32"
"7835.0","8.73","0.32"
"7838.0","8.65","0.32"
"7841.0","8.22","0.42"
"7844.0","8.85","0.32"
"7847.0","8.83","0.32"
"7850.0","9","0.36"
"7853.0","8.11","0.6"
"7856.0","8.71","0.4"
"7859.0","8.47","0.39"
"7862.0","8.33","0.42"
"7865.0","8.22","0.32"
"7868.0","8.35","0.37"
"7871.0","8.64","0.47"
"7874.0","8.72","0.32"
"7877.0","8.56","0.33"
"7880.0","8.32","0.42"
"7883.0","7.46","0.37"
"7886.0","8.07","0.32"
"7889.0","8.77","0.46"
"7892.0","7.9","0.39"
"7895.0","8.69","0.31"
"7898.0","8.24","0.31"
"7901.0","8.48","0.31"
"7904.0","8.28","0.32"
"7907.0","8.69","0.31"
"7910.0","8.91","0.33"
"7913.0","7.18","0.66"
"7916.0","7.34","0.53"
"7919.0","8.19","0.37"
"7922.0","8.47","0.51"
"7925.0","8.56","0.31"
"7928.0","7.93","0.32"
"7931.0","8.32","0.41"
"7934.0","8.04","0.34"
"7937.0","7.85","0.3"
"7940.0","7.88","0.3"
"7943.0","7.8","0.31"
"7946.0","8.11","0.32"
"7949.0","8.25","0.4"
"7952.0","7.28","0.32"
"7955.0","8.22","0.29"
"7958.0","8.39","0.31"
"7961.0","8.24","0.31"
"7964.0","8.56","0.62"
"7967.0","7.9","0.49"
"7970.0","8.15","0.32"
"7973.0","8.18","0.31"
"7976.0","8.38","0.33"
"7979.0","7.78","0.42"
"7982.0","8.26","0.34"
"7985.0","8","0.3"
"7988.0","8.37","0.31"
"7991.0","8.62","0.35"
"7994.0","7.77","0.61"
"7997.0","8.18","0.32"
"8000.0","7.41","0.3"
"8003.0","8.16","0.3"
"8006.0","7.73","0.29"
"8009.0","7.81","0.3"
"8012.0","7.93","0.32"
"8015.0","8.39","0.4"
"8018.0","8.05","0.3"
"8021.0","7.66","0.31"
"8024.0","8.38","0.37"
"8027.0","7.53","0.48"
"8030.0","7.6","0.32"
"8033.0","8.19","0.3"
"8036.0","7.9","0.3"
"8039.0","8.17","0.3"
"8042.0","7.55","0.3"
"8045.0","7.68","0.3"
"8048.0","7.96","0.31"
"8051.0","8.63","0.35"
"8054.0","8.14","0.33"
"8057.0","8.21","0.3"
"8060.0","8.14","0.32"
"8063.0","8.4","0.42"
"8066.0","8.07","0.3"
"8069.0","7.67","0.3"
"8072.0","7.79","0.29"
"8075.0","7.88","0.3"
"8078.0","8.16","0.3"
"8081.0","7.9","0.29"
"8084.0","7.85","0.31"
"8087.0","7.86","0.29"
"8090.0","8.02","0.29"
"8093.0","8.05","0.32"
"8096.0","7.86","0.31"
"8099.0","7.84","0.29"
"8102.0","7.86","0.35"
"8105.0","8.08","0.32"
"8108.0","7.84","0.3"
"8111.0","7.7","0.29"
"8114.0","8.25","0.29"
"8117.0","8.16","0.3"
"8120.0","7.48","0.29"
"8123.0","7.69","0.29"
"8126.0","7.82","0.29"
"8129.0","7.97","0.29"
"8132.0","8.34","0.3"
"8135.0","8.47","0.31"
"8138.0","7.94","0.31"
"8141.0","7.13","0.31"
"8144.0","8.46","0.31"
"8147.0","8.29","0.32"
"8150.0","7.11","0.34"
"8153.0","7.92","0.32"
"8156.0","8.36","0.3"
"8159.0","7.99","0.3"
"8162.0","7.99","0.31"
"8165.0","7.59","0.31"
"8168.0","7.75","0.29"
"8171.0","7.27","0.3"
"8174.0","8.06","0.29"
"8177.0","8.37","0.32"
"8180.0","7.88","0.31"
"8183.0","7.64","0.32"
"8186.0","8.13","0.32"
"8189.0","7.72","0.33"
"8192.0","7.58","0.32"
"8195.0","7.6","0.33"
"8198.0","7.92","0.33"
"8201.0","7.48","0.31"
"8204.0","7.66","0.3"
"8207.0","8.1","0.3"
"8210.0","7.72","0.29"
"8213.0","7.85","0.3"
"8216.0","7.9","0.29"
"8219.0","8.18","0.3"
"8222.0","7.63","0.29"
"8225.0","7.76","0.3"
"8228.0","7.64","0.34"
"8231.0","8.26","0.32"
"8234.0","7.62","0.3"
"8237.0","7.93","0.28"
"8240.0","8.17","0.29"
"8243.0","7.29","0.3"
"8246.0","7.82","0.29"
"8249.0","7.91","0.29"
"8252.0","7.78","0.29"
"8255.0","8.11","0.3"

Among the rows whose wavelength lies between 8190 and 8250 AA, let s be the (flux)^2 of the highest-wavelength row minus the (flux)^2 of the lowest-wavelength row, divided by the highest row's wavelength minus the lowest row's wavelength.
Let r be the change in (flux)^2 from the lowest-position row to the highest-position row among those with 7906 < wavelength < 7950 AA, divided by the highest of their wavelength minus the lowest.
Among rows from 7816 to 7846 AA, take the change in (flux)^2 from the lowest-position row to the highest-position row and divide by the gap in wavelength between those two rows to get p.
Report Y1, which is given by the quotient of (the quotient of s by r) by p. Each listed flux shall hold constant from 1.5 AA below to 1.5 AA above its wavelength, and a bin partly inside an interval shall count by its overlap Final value 7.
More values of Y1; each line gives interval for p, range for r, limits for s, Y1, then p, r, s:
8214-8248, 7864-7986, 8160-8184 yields -209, -0.042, -0.03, -0.26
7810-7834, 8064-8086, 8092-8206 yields -3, -0.110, -0.19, -0.06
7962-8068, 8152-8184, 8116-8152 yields -42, -0.080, -0.15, -0.49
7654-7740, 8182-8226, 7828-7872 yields -30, -0.061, 0.04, 0.08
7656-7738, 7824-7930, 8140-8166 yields -26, 0.089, -0.12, 0.28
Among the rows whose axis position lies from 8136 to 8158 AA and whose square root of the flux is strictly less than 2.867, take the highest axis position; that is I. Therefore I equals 8153.0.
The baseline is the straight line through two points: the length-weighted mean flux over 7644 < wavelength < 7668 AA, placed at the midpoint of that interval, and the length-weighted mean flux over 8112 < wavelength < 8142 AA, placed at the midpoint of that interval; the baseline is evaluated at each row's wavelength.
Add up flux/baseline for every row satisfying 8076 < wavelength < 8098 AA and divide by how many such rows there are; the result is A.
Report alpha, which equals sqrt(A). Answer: 0.998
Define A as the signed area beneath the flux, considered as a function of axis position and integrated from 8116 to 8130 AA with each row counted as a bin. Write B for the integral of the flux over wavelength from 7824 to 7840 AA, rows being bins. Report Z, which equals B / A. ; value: 1.25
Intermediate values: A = 109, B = 137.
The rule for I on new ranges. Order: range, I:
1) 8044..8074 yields 8072.0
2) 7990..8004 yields 8003.0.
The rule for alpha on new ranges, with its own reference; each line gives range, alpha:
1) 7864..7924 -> 1.001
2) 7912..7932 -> 0.987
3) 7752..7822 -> 1.013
